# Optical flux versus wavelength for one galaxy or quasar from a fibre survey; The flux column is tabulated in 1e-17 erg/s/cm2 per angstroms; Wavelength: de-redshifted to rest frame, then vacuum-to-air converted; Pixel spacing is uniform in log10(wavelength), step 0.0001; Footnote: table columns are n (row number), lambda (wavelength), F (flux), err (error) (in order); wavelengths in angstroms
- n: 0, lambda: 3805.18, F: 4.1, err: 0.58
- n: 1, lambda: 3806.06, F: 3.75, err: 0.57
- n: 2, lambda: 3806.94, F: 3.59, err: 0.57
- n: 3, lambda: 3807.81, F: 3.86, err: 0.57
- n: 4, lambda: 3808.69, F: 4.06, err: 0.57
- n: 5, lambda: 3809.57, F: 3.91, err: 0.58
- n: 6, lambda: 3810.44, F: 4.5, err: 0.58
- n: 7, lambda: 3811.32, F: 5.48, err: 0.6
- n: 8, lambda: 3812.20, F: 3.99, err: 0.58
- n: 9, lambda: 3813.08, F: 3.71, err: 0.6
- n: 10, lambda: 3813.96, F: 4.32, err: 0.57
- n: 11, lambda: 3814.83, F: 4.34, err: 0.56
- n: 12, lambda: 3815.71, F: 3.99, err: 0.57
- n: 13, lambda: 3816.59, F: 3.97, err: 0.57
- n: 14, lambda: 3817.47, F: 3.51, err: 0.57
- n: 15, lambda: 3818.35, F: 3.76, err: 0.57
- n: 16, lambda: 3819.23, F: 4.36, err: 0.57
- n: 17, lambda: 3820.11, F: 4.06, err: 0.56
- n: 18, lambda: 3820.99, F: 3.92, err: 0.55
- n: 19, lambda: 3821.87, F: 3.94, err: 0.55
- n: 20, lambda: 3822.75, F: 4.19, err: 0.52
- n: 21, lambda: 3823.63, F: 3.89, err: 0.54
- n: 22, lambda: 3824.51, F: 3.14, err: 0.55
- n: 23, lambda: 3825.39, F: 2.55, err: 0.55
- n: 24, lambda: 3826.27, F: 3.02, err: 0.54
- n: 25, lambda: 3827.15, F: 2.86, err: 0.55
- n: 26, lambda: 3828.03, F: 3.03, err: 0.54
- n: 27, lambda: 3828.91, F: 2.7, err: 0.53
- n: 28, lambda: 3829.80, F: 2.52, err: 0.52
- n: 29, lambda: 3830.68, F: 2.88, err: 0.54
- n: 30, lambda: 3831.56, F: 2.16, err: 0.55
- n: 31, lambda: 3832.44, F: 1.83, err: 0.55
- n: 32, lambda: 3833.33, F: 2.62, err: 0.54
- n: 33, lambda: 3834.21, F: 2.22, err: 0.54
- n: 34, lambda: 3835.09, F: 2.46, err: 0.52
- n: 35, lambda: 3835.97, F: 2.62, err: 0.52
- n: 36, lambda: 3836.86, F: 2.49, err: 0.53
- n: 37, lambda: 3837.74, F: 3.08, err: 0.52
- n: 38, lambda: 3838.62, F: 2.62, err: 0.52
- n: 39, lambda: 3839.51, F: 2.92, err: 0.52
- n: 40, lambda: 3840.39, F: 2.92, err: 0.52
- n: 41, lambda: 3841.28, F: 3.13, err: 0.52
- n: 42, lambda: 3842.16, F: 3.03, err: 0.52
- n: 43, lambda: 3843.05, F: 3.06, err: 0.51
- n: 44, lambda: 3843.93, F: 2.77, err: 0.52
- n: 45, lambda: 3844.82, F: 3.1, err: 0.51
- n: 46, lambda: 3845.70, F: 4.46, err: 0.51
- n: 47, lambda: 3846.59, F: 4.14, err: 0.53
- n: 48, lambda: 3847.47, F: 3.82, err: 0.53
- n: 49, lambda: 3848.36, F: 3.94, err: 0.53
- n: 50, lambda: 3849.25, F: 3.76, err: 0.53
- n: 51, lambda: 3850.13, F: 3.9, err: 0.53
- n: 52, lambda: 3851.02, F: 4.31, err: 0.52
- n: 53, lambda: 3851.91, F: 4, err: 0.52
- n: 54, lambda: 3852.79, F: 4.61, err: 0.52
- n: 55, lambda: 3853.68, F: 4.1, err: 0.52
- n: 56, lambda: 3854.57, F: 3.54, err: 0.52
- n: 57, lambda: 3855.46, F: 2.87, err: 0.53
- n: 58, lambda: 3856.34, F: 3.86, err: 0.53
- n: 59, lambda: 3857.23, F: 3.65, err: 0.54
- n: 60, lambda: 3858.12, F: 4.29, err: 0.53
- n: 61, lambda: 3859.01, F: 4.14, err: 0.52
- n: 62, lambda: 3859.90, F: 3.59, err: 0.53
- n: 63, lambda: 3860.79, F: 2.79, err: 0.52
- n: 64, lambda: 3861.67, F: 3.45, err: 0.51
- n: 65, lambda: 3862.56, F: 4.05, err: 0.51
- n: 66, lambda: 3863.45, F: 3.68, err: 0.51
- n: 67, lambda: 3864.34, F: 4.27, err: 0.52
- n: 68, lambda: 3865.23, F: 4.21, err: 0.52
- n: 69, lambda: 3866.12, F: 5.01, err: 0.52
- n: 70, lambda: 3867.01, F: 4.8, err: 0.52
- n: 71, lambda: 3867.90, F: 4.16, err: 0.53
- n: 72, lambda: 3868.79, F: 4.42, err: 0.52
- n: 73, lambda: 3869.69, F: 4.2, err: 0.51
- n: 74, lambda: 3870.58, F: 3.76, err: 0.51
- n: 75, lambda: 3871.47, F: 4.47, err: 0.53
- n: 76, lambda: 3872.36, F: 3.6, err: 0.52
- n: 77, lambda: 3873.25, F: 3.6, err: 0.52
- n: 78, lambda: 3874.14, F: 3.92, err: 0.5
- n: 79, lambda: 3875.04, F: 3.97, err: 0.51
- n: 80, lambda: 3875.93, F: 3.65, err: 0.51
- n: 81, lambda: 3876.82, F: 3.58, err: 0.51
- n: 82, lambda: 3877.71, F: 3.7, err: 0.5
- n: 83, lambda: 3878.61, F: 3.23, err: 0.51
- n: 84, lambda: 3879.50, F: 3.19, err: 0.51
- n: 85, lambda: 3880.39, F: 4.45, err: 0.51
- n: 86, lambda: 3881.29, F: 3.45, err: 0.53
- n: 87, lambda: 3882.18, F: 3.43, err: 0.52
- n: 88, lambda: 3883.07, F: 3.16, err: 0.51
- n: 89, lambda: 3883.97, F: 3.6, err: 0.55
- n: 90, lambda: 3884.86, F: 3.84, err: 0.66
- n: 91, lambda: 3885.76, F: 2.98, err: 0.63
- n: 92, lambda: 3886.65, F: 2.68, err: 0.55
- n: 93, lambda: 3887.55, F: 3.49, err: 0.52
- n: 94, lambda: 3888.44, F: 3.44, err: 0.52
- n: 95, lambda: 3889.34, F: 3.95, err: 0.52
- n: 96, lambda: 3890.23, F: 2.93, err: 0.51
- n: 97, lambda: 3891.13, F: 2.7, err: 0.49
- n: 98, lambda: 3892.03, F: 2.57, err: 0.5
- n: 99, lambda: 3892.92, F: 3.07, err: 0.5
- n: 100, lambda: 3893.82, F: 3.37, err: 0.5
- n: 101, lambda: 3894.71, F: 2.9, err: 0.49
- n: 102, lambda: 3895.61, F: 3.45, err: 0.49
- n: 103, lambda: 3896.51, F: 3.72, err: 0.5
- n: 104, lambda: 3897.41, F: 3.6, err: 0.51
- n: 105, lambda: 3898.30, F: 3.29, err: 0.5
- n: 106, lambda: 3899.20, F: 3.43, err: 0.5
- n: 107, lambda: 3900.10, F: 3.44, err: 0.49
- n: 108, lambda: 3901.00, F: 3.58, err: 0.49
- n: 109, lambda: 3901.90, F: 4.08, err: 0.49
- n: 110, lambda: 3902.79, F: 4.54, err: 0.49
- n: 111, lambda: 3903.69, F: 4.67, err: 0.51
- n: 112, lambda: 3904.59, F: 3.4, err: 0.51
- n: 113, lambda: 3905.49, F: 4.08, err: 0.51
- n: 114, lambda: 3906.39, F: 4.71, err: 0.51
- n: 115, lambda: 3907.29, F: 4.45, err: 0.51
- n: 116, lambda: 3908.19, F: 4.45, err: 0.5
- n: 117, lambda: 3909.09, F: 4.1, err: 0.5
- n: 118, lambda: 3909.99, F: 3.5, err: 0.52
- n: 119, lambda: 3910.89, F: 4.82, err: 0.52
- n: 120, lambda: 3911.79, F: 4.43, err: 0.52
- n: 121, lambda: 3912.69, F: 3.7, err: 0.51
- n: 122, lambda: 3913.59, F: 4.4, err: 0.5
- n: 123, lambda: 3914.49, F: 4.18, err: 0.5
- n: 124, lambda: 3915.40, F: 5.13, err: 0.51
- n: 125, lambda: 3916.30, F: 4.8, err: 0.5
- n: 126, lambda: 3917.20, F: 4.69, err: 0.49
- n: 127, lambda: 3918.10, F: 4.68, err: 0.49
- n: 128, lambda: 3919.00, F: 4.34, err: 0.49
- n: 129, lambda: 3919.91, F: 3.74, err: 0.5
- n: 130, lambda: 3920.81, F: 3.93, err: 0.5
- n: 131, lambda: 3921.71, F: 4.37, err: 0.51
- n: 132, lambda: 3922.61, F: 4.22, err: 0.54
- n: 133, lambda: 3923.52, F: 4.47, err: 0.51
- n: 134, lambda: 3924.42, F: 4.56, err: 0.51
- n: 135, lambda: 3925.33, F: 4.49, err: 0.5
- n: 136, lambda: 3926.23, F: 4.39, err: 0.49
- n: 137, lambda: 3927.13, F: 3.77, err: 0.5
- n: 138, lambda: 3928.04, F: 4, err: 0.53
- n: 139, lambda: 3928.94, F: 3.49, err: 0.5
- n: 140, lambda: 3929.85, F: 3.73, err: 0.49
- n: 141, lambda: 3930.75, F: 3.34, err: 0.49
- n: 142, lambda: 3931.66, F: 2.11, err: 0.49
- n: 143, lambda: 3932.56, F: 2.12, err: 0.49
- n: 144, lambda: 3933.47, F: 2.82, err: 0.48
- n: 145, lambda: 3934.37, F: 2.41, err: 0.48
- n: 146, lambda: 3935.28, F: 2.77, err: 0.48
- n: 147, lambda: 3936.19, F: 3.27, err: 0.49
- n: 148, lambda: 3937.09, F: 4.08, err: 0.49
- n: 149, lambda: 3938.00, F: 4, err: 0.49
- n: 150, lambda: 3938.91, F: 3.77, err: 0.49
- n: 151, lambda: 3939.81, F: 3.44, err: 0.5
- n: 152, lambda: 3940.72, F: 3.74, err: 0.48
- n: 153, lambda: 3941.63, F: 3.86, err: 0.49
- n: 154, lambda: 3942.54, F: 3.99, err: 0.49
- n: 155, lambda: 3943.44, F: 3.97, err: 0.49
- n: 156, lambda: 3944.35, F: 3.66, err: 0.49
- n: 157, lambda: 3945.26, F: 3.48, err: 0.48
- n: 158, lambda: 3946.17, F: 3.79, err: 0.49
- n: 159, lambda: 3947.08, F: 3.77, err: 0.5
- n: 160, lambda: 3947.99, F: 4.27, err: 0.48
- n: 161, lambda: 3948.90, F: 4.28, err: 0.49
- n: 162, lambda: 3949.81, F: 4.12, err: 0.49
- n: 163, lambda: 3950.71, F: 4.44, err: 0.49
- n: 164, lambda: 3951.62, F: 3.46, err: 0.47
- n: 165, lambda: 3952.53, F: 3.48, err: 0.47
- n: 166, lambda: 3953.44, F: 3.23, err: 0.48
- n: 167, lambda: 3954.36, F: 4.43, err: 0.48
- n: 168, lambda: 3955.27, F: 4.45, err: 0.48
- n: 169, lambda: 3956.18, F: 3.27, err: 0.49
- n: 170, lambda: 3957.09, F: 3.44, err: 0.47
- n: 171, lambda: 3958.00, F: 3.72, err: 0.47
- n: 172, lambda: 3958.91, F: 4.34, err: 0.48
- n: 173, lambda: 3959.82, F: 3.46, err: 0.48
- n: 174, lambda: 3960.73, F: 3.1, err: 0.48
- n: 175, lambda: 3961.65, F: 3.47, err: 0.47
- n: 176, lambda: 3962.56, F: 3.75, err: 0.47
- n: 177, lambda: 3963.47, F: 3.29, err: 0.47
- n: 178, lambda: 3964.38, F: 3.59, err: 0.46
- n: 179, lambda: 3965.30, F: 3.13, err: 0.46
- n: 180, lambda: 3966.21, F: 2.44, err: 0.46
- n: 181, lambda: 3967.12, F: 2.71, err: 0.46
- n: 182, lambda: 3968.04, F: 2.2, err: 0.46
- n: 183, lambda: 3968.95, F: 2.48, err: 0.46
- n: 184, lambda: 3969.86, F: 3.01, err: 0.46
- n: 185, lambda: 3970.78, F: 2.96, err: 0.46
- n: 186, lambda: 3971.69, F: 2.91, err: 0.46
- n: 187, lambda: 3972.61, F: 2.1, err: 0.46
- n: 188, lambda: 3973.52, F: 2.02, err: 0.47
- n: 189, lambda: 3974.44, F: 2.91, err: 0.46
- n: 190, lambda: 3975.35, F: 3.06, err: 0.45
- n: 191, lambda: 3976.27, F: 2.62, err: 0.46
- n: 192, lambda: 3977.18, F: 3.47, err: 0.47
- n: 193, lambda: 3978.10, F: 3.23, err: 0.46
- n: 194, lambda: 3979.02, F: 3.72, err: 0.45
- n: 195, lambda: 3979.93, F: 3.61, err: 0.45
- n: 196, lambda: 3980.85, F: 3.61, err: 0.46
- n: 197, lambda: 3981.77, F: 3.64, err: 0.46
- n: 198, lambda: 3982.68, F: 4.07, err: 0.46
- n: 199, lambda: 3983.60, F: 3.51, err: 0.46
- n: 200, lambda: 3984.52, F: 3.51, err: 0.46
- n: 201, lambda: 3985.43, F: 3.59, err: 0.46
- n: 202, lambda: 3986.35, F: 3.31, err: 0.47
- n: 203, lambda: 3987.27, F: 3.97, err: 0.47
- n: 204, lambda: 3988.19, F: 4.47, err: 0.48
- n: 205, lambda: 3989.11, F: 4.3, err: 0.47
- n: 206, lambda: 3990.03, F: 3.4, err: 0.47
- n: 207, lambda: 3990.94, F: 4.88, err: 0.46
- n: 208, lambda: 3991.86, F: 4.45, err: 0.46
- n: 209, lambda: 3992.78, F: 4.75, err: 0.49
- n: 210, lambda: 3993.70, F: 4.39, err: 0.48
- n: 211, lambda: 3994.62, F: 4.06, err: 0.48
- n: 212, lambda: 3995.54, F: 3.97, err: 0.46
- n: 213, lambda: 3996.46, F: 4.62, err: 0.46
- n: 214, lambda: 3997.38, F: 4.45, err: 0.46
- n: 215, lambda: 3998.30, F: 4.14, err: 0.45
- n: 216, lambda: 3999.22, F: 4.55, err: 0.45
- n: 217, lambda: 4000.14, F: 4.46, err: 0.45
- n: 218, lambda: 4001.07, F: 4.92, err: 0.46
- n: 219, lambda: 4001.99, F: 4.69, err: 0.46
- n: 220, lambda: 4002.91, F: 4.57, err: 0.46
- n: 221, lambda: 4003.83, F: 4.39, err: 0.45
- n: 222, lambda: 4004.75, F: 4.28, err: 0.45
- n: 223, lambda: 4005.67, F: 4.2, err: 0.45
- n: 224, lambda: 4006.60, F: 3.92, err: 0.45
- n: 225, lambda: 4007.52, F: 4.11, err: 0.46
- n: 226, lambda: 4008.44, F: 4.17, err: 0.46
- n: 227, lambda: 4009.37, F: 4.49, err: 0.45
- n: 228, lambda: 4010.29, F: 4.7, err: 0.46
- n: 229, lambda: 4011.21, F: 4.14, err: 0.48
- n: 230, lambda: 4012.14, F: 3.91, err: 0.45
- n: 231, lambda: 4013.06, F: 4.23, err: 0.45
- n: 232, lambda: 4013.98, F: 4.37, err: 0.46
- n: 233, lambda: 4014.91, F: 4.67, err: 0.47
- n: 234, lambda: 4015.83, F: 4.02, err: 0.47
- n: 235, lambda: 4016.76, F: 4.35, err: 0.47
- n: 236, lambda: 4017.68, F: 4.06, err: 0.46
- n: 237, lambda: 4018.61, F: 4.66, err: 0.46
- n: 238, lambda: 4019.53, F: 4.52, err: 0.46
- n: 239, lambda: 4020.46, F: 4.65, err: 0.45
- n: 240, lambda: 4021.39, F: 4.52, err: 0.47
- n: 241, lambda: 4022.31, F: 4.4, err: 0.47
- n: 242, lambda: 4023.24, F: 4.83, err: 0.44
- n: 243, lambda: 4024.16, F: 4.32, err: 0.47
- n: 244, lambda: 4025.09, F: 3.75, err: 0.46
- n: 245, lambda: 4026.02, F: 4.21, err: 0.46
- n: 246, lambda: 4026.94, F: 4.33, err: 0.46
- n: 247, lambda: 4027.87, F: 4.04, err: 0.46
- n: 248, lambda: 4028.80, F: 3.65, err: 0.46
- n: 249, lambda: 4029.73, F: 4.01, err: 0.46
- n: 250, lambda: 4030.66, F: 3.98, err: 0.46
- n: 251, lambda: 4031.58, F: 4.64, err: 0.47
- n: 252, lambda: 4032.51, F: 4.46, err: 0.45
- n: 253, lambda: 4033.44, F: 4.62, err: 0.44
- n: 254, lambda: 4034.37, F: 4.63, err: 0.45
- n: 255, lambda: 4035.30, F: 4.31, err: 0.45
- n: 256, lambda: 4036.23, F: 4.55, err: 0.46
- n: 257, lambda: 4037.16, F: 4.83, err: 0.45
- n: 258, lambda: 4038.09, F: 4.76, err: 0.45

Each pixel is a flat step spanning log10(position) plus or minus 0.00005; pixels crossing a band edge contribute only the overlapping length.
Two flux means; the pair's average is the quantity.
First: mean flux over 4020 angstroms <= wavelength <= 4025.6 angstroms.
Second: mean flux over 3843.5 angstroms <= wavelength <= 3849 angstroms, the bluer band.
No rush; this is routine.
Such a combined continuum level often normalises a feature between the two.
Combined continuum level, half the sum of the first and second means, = 4.06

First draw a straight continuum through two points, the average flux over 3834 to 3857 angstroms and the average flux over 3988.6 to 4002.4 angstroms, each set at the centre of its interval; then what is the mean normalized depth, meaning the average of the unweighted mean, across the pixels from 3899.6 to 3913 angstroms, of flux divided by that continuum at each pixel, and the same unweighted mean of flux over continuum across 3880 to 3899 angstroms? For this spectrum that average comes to 1.00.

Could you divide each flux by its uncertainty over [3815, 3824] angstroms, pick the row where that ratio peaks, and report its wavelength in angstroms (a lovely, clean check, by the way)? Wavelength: 3822.75 angstroms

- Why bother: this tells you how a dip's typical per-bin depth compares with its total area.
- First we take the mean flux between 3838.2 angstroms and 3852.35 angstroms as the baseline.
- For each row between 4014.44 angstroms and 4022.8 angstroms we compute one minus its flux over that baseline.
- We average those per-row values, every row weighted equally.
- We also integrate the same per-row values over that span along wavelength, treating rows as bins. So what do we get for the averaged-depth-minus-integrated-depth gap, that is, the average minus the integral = 2.0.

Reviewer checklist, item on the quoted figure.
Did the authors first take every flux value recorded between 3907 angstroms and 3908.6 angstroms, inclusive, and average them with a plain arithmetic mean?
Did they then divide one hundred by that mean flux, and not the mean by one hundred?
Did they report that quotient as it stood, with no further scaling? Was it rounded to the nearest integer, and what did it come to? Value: 22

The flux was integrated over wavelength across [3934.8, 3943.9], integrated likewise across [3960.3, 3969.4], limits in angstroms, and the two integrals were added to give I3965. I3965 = 61.0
